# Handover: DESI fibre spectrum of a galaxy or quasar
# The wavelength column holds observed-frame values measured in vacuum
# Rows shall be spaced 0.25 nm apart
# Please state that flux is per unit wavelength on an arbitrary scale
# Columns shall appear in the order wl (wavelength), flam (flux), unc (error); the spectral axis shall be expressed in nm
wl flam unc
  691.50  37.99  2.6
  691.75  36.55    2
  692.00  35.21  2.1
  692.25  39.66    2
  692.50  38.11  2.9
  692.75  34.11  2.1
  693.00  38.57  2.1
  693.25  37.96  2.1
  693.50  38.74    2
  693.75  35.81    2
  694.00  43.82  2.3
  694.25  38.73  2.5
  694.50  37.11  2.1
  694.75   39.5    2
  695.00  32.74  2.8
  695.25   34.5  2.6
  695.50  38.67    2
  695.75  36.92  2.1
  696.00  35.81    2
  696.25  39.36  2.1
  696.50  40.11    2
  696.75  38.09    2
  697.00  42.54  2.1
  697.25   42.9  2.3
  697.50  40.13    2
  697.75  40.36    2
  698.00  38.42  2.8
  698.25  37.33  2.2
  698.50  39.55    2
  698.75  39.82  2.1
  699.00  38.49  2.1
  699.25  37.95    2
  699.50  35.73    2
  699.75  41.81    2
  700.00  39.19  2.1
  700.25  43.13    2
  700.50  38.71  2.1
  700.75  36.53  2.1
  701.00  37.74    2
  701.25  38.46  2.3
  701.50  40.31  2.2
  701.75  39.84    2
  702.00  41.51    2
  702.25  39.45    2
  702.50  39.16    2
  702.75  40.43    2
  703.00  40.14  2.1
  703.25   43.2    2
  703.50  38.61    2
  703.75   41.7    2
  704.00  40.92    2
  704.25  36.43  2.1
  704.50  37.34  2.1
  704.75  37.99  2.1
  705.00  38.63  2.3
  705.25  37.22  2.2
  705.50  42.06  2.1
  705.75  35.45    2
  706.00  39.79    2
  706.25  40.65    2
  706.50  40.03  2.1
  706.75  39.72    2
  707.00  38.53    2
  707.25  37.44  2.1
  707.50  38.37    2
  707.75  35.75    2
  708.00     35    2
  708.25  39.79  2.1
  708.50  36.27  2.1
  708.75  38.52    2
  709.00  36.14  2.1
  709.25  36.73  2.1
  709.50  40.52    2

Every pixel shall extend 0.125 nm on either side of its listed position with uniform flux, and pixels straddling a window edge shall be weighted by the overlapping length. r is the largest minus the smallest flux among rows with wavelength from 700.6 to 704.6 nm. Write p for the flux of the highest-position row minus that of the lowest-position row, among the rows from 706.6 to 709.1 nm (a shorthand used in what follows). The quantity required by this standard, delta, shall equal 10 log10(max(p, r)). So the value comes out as 8.3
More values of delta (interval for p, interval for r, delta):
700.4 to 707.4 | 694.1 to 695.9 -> 8.3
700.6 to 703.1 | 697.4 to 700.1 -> 7.8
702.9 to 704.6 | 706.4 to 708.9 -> 7.0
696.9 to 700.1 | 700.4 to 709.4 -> 9.1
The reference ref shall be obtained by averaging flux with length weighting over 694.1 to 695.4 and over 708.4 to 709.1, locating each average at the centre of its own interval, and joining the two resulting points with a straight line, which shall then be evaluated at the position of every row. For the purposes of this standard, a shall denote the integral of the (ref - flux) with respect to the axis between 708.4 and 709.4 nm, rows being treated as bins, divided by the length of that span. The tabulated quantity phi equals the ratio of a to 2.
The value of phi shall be 0.0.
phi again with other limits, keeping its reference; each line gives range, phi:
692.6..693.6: -0.3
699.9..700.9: -1.3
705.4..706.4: -1.2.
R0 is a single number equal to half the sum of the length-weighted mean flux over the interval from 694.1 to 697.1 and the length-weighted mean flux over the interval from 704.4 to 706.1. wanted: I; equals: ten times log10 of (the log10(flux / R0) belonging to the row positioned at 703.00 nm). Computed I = -16.4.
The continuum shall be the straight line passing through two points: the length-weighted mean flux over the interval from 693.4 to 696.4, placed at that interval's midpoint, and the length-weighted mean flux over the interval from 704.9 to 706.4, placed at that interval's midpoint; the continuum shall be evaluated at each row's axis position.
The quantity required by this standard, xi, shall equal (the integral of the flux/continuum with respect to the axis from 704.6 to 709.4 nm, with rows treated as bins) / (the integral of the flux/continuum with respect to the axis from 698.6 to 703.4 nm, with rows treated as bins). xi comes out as 0.95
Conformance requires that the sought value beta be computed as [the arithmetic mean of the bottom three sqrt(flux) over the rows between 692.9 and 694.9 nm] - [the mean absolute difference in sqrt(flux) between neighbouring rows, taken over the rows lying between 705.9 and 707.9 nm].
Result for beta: 5.99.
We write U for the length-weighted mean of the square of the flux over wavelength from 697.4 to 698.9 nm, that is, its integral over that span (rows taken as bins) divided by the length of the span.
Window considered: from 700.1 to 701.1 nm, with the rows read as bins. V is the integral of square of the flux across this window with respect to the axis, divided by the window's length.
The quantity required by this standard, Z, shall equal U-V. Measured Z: 9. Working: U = 1541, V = 1532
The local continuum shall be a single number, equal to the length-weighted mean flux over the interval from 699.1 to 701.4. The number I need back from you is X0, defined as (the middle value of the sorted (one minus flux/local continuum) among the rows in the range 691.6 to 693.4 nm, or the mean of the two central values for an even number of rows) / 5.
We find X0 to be 0.0044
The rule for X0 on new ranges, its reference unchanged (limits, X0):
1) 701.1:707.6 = -0.0039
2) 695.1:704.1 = -0.0030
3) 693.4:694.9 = 0.0004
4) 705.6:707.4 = -0.0046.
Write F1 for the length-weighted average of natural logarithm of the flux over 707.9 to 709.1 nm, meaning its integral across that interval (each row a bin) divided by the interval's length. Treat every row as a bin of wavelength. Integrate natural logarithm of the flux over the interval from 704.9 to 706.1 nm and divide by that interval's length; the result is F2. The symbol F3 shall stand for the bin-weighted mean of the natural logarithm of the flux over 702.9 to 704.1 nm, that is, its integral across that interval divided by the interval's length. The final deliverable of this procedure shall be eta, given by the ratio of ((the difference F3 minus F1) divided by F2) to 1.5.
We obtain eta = 0.017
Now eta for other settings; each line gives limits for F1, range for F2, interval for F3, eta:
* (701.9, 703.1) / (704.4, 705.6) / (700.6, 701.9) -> -0.007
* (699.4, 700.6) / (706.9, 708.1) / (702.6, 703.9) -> 0.005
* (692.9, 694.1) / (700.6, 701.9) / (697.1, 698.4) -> 0.005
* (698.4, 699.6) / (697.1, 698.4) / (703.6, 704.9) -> 0.002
